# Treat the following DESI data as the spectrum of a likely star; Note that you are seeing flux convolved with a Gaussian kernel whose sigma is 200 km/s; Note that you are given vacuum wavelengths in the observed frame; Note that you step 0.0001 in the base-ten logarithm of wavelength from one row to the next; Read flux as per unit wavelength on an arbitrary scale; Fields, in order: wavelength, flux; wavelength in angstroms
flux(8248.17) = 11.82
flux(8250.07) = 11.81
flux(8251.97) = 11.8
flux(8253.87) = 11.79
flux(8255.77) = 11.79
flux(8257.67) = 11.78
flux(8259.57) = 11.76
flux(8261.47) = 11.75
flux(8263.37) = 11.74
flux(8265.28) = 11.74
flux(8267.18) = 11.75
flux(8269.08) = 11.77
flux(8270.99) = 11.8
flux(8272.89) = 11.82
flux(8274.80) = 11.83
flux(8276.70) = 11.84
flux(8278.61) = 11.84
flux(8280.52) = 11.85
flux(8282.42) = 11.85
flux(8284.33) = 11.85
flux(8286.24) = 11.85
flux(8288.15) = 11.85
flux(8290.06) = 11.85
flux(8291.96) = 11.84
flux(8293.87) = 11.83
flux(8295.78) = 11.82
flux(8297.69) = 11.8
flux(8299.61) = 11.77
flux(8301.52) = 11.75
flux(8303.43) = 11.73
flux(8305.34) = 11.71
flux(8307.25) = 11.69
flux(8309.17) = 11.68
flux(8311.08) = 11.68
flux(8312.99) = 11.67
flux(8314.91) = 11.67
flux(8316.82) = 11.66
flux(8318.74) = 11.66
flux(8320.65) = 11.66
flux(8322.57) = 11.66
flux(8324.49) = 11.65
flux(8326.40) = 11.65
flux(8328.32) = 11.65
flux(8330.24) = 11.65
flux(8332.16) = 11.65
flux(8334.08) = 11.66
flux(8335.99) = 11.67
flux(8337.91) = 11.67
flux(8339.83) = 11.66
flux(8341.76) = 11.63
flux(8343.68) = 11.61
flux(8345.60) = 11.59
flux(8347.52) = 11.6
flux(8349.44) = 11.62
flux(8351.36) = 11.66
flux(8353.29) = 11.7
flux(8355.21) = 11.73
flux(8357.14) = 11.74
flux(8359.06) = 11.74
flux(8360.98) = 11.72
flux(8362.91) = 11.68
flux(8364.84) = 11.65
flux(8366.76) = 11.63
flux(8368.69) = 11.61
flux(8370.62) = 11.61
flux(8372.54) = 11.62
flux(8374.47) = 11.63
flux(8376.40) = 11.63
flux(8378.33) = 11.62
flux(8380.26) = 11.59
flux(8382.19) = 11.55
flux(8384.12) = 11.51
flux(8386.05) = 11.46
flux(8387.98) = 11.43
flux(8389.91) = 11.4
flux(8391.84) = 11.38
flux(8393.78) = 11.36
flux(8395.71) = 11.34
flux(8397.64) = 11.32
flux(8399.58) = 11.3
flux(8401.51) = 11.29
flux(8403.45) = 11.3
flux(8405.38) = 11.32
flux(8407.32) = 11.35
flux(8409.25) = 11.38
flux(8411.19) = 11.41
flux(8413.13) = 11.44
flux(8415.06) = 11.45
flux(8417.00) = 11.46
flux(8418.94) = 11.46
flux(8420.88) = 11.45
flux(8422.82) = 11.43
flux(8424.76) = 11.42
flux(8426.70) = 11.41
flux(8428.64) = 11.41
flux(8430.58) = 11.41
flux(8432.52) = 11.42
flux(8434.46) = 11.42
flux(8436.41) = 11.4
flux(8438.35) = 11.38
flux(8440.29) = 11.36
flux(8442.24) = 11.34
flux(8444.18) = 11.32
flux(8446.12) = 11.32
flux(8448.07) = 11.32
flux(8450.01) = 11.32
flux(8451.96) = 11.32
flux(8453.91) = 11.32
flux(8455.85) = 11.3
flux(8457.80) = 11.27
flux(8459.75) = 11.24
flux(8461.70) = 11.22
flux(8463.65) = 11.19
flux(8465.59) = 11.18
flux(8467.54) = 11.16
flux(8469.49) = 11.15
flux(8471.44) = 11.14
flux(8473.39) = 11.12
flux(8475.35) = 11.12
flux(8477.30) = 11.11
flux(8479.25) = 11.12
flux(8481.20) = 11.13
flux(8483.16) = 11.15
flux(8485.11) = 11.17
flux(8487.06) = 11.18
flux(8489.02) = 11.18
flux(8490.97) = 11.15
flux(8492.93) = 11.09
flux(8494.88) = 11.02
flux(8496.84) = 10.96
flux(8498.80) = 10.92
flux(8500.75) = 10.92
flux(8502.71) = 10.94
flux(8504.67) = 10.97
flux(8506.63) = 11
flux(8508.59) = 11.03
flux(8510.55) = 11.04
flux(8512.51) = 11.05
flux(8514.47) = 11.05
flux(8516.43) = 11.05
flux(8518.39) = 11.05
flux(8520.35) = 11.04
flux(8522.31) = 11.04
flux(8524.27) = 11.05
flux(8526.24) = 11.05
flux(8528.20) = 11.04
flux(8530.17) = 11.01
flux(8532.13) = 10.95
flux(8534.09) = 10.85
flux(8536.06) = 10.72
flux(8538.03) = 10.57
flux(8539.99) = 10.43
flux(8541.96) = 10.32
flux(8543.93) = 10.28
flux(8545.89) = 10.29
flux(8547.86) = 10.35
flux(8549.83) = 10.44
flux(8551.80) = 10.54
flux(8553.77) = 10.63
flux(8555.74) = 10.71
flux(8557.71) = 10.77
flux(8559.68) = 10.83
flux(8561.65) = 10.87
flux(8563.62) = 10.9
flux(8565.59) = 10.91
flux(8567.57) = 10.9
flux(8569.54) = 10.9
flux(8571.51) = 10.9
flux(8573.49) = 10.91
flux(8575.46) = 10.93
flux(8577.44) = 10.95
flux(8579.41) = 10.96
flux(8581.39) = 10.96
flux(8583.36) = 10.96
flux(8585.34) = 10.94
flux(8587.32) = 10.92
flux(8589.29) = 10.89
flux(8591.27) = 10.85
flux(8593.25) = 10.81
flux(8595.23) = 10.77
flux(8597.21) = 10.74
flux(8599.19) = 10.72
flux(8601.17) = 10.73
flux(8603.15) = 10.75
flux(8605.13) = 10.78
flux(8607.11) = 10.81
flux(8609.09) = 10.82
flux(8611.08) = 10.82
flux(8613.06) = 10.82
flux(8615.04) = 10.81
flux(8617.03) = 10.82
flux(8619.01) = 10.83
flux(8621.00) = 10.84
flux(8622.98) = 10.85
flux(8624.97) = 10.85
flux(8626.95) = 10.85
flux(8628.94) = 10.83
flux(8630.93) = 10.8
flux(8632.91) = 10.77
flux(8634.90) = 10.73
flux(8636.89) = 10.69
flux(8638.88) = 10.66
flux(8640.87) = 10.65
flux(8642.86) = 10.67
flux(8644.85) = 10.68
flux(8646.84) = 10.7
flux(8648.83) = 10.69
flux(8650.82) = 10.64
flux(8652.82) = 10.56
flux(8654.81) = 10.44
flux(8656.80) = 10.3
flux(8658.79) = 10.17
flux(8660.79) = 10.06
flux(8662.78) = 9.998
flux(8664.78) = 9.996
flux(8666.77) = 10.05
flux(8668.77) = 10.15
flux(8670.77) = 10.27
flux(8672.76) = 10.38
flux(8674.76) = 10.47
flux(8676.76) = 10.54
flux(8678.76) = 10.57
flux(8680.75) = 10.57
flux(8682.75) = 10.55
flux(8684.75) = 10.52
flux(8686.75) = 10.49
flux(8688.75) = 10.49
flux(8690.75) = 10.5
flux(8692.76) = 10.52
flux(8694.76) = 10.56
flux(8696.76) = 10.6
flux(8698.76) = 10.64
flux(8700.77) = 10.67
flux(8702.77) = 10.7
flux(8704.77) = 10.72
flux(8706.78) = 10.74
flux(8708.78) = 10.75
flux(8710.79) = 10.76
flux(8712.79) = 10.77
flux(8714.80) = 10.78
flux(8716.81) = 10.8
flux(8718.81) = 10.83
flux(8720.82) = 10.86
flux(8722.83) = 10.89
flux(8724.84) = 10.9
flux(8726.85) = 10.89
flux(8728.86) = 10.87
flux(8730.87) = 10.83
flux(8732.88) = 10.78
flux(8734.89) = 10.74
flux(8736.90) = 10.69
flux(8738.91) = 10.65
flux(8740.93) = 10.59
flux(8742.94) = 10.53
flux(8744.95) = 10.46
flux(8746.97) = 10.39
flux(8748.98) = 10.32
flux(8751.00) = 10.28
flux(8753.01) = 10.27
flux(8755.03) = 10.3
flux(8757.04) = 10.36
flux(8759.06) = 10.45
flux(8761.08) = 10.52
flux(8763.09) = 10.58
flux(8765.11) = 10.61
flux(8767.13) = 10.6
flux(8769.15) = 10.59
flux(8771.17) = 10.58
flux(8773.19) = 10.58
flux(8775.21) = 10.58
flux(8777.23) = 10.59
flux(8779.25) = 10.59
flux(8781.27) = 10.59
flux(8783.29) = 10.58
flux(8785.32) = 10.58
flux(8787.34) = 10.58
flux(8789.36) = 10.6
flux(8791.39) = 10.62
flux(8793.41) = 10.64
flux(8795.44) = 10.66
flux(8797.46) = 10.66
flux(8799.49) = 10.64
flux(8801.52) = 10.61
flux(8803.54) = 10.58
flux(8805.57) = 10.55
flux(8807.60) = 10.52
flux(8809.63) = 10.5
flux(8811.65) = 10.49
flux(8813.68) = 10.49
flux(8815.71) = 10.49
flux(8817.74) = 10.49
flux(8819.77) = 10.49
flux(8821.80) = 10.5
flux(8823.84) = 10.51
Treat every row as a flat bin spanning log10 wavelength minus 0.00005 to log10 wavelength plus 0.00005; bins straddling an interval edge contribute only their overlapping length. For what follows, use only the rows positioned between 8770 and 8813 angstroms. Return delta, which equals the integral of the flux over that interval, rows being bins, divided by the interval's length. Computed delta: 10.6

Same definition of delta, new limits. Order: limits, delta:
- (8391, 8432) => 11.4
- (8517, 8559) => 10.7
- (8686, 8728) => 10.7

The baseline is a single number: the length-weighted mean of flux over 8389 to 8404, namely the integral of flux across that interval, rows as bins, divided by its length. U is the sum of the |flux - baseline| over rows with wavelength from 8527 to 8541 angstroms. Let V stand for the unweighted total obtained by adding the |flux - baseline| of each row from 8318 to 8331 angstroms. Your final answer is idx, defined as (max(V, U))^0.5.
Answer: 1.9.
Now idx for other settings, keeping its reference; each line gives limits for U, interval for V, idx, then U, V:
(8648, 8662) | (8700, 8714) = 2.5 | 6.5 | 4.2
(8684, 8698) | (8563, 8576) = 2.4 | 5.6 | 3.0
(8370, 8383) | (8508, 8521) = 1.4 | 1.9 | 2.0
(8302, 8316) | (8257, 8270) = 1.7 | 2.5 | 3.0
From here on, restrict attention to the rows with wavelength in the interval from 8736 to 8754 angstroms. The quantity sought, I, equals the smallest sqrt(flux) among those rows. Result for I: 3.20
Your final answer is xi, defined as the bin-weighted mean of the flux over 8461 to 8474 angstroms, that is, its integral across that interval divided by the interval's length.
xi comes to 11.2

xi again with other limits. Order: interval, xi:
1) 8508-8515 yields 11.0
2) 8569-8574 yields 10.9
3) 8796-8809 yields 10.6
